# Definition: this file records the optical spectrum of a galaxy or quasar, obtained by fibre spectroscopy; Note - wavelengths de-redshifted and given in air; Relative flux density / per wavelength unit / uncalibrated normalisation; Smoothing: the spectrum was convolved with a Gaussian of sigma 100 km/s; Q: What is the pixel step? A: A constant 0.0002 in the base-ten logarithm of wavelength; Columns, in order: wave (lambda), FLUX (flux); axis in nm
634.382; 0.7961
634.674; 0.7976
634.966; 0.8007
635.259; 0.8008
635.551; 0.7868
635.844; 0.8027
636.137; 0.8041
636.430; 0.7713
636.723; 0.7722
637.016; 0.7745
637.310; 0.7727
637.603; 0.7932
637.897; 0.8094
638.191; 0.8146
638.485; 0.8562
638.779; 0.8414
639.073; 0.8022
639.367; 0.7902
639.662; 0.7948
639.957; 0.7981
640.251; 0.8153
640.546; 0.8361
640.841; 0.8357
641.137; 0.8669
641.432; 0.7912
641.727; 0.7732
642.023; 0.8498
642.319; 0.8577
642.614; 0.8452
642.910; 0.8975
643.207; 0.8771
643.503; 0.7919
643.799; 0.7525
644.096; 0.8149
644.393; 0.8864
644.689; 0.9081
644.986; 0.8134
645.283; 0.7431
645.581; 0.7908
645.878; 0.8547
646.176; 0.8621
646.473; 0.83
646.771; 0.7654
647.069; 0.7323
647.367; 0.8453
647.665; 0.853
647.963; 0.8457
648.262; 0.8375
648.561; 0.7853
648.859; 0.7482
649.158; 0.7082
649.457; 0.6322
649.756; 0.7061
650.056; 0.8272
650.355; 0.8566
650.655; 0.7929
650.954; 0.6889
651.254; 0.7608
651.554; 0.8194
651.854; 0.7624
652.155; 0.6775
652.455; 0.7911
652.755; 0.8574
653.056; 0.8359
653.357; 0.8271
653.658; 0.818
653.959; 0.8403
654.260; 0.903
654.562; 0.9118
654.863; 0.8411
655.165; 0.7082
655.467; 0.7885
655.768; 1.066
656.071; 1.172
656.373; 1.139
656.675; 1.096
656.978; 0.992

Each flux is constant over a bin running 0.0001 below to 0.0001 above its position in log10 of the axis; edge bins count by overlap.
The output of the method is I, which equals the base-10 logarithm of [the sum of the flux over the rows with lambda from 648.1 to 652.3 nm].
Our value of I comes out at 1.03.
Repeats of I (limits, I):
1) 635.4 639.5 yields 1.05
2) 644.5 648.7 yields 1.06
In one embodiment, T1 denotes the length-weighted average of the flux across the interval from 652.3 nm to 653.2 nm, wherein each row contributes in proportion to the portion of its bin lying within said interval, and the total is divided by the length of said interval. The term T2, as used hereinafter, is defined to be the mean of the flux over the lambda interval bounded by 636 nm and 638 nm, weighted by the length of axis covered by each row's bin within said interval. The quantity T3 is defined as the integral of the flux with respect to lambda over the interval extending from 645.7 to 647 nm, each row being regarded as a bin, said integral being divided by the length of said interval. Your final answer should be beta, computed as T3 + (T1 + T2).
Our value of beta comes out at 2.43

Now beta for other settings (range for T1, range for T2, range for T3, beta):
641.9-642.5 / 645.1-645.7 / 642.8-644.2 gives 2.45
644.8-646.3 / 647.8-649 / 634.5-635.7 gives 2.42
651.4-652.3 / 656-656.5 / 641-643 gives 2.75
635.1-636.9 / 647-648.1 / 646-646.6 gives 2.46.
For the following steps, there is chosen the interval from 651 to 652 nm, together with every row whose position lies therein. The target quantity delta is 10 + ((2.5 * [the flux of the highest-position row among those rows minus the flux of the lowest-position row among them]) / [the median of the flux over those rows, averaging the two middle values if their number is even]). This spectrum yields 10.0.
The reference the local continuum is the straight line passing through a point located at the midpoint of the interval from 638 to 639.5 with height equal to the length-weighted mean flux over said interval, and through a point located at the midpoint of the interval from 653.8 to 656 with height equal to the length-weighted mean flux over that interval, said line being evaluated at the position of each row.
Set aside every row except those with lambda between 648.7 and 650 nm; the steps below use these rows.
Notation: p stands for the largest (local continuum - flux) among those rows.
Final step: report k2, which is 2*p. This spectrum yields 0.45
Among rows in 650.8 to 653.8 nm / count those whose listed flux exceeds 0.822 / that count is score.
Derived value 3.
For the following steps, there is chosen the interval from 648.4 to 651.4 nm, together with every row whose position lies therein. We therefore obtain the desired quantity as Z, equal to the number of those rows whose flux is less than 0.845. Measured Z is 9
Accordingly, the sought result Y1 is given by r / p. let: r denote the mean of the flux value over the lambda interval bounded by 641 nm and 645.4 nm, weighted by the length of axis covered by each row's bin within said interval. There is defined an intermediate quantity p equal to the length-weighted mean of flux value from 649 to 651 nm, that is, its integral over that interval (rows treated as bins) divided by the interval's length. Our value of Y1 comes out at 1.11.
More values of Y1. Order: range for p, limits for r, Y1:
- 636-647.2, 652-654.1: 0.99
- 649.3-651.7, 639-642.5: 1.08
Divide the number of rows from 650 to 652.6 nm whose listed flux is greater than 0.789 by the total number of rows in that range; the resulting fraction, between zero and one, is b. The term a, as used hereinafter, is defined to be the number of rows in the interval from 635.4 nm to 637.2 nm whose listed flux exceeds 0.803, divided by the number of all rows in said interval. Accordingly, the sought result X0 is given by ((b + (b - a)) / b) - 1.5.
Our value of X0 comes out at 0.2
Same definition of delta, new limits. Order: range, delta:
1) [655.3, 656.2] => 10.9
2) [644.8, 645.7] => 9.9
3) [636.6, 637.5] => 10.0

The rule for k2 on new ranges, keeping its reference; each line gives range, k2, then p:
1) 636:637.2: 0.08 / 0.042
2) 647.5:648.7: 0.14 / 0.069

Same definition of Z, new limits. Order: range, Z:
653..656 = 7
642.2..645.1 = 4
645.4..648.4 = 5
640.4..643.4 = 4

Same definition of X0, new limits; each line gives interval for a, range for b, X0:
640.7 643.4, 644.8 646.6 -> -0.4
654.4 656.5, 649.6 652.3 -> -1.1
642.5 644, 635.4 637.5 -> -1.6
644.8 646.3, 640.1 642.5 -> -0.2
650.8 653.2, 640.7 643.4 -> 0.1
